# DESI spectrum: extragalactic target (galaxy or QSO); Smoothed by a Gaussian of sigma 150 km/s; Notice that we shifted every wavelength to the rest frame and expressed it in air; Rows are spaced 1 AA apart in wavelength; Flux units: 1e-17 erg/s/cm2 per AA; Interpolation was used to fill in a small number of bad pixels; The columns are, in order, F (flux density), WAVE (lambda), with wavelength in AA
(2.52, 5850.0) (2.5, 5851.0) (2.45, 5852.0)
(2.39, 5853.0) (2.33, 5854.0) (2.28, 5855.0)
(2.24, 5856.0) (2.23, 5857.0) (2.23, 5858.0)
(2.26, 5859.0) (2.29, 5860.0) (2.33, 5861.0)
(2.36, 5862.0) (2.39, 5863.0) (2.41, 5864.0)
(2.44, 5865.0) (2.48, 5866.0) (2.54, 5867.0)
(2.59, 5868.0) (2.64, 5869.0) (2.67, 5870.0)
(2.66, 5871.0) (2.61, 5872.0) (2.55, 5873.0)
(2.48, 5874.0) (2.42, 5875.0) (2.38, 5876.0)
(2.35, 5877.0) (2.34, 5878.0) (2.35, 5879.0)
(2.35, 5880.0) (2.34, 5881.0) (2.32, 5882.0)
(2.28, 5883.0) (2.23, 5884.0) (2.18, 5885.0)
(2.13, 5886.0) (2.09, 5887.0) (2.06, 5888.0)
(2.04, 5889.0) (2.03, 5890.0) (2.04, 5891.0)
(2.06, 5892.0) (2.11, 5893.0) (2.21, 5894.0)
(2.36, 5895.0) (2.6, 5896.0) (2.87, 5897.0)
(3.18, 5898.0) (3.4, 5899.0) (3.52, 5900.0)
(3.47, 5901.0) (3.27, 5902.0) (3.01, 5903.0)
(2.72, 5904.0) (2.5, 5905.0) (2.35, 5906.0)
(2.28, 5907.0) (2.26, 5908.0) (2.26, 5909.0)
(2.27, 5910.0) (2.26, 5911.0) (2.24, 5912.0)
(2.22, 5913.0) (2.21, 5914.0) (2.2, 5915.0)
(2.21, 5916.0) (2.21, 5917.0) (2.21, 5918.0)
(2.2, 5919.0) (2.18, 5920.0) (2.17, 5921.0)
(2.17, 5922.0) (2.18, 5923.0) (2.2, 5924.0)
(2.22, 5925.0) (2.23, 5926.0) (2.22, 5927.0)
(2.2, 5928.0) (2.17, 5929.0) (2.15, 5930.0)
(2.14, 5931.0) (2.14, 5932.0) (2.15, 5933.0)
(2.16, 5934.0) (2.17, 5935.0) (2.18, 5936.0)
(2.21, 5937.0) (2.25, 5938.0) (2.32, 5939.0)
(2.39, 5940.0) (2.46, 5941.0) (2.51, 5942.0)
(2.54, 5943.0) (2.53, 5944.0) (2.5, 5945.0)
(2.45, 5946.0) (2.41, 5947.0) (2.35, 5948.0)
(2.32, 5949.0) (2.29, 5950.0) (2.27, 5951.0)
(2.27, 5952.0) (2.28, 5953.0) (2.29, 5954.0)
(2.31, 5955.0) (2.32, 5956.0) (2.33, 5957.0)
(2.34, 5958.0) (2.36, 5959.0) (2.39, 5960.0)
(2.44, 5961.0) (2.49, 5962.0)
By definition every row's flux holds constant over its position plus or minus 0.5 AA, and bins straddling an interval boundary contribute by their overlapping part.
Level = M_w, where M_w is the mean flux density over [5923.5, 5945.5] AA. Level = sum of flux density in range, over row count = 2.27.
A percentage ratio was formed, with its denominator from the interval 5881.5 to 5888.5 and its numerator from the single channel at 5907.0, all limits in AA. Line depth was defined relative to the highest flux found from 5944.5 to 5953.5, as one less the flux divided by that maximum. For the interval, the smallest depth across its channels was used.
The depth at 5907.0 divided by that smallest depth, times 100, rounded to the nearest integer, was 122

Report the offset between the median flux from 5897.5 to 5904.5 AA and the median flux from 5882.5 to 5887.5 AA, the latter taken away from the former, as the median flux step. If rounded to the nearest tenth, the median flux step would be 1.1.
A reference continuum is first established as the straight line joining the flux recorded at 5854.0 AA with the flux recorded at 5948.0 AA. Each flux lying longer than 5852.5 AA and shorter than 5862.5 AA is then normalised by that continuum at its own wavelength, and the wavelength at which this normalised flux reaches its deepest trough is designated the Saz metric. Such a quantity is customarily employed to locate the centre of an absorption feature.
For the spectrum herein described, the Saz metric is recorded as 5858.0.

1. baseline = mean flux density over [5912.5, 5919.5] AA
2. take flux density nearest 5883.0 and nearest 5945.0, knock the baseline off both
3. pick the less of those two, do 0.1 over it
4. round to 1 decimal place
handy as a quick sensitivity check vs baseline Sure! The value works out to 1.4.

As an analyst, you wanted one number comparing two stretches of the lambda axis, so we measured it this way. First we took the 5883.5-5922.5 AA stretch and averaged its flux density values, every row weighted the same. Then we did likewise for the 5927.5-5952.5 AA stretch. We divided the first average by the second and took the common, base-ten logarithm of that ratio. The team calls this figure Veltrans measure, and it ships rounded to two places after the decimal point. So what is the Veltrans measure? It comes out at 0.02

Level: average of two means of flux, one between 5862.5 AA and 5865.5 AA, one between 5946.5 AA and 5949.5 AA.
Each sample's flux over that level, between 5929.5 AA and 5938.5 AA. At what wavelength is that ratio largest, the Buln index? 5938.0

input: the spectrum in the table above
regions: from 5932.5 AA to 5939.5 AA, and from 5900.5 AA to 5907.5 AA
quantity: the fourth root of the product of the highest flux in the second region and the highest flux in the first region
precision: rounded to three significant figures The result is 1.68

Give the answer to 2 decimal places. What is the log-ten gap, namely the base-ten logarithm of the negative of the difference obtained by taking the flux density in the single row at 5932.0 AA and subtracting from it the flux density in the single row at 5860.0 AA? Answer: -0.82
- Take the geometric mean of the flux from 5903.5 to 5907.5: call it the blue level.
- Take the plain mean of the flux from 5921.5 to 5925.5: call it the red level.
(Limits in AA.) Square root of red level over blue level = 0.945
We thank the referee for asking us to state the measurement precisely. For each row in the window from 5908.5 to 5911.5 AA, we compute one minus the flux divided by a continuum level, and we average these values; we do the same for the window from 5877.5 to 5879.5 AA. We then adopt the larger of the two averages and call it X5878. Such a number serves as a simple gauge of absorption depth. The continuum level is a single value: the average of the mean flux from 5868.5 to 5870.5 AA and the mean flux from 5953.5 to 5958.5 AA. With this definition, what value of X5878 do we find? 0.090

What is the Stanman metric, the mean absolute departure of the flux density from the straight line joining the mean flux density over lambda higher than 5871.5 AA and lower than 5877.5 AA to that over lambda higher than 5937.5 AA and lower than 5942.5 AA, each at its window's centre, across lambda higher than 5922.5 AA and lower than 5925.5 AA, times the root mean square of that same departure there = 0.04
